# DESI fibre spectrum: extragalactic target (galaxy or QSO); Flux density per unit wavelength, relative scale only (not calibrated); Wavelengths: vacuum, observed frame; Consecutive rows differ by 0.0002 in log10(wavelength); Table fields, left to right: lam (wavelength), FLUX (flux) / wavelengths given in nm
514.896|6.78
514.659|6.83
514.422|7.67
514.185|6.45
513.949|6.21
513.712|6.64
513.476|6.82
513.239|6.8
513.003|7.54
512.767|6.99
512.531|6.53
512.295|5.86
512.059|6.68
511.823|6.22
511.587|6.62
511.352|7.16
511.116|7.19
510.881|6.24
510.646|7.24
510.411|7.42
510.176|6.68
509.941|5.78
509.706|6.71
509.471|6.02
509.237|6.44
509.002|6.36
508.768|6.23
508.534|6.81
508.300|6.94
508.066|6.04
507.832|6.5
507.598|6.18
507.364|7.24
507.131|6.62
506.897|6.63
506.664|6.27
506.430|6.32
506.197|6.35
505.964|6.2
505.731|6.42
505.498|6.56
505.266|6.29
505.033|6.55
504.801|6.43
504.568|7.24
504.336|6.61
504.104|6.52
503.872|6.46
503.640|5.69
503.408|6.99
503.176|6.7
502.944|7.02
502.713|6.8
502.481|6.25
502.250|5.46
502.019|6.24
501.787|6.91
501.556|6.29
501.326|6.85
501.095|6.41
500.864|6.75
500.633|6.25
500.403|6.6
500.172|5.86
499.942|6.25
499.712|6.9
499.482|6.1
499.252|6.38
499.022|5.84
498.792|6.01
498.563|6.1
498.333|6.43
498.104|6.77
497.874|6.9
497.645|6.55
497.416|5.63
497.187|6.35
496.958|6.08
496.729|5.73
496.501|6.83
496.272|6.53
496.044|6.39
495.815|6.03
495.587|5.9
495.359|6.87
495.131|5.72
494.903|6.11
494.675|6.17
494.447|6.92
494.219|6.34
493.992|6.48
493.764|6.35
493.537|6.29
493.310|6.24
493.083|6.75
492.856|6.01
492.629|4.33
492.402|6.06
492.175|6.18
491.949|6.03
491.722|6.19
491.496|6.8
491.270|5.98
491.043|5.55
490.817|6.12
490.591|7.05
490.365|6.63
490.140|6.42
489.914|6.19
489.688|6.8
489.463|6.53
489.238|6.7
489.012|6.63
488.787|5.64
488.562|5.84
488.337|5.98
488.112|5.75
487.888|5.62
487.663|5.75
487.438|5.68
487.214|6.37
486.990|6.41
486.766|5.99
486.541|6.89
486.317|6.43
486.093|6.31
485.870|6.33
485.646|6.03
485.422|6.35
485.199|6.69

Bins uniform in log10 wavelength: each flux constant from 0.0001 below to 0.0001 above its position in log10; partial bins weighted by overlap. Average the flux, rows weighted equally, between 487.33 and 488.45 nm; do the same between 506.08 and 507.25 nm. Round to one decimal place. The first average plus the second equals 12.2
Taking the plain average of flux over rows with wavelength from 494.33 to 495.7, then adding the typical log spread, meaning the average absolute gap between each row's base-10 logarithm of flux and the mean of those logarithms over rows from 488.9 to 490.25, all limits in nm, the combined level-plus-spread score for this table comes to 6.3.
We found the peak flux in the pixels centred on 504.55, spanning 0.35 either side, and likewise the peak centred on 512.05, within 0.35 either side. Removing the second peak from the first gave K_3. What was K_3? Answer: 0.6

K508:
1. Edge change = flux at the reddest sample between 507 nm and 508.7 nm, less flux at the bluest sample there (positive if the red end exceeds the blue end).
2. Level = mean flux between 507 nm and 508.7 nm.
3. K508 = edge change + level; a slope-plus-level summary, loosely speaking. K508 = 6.8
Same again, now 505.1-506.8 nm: 6.3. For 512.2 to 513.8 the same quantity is 7.5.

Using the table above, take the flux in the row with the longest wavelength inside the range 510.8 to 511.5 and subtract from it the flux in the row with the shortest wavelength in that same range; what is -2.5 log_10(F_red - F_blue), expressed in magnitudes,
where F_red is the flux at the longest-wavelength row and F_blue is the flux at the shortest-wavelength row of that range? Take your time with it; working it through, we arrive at 0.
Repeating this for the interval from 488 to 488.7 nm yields 3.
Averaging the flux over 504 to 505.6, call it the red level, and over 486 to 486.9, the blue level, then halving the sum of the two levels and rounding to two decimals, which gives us 6.50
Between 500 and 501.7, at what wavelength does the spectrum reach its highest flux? 501.326 nm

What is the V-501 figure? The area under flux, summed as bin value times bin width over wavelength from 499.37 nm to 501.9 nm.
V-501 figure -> 16.4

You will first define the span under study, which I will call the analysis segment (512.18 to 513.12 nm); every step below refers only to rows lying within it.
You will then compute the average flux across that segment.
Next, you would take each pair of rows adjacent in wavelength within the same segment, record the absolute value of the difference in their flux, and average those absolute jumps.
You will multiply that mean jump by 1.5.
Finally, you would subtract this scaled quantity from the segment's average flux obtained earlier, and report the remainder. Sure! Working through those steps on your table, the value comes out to 5.89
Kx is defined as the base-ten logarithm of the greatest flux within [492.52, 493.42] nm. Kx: 0.829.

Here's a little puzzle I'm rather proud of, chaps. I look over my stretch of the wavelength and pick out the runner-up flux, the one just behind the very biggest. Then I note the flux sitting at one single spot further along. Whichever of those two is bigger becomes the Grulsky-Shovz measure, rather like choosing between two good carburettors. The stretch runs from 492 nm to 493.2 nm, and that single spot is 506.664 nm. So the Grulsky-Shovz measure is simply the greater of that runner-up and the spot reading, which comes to 6.3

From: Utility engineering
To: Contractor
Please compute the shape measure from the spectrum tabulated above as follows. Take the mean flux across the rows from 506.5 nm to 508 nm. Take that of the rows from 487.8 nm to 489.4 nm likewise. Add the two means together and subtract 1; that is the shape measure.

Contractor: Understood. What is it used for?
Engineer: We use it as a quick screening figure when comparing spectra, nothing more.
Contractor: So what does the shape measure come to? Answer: 11.6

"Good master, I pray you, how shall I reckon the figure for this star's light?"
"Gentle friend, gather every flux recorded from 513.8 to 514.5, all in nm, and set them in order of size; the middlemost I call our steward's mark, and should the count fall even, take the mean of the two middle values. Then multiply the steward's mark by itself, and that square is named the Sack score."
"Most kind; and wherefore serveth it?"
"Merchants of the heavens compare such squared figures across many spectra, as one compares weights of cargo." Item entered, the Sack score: 42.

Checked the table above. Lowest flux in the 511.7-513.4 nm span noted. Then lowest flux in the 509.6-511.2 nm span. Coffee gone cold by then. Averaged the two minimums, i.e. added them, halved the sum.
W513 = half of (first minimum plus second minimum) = 5.82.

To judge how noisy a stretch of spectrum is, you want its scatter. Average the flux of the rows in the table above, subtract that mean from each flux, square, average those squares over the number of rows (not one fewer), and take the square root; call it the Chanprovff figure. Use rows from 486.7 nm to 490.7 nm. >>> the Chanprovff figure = 0.44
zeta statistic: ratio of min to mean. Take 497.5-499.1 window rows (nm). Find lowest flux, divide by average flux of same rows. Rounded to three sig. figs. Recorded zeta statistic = 0.917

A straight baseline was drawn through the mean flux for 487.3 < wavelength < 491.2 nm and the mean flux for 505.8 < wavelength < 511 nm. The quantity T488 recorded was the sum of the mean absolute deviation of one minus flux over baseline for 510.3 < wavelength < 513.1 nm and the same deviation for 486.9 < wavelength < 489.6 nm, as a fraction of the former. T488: 1.89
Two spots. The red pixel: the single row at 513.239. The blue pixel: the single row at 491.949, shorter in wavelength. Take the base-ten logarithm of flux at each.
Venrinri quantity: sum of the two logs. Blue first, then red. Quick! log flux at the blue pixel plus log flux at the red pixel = 1.61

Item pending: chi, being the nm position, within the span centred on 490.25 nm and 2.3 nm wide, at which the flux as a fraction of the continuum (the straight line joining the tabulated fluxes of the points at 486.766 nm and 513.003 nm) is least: 491.043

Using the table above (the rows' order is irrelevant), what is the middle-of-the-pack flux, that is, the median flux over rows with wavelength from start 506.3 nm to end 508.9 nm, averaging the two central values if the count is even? 6.50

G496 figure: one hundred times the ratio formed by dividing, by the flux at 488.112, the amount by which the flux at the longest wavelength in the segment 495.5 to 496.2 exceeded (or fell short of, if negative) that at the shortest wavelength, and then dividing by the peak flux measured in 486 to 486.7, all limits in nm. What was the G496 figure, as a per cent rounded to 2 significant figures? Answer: 1.2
